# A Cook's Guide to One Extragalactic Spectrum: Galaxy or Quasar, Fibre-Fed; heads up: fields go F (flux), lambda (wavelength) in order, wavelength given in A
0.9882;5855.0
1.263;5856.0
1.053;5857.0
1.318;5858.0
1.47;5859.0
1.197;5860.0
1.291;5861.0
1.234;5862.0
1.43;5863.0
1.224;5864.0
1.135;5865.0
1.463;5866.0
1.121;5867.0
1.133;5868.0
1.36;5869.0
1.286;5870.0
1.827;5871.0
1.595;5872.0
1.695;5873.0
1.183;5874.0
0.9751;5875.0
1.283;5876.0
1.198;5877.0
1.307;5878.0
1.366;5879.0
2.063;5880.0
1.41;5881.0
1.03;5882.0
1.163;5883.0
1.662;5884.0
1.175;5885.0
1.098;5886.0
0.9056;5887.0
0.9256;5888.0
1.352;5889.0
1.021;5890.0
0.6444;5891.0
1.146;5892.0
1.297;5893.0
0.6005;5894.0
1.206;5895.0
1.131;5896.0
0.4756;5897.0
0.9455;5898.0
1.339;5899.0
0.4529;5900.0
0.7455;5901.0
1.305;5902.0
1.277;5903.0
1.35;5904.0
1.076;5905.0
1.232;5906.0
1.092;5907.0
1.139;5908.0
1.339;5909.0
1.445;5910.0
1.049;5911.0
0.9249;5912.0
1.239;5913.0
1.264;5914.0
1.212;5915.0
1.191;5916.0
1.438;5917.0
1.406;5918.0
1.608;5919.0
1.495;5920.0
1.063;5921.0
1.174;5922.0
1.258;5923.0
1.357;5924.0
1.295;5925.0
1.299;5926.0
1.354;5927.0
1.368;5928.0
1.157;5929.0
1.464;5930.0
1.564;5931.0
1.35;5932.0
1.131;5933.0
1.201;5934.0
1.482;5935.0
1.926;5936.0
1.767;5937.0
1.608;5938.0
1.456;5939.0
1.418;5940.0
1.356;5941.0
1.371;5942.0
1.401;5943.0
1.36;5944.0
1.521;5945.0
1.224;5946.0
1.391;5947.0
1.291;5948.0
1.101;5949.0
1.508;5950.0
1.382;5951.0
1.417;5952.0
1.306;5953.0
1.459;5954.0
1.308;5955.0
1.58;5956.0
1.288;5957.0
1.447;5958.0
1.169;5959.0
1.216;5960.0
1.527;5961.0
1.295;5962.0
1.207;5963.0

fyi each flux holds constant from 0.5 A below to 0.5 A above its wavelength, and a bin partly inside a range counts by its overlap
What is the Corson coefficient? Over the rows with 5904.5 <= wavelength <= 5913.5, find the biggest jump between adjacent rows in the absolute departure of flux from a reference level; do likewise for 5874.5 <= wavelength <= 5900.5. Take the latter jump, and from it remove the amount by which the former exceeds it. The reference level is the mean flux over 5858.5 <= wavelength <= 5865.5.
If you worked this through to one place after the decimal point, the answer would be 1.2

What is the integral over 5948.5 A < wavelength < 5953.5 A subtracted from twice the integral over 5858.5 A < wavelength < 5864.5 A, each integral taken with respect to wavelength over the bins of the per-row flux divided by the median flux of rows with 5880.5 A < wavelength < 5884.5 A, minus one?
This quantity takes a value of -0.02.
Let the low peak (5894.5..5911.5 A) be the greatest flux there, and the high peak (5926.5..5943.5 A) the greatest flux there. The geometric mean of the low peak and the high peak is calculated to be 1.67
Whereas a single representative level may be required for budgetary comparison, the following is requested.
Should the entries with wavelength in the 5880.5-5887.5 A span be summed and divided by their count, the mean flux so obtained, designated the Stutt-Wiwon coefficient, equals 1.206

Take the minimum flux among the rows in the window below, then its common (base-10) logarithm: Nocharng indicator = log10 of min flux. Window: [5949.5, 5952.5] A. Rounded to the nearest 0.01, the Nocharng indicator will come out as 0.14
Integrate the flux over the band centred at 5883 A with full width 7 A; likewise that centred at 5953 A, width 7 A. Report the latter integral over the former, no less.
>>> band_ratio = 1.04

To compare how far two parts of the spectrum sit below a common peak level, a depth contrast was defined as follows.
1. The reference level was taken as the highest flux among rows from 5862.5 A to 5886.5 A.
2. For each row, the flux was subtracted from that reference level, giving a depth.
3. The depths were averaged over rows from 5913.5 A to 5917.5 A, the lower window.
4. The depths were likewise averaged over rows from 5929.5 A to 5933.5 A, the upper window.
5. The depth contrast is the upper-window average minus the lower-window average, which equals -0.10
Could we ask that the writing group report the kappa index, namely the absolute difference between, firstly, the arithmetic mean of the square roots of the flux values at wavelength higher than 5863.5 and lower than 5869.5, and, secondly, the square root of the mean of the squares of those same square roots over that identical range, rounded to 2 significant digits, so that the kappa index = 0.0015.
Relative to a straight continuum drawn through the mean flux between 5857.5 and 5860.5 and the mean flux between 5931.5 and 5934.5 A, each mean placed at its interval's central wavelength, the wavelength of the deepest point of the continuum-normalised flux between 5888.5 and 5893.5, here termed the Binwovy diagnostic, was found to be 5891.0 A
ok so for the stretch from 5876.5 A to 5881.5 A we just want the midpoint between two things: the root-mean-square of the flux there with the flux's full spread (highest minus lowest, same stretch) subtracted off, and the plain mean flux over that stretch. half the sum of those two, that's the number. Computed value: 1.05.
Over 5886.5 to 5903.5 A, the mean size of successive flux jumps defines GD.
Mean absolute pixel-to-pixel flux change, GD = 0.40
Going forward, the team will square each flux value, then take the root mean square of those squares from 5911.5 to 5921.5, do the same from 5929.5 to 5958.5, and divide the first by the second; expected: 0.84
